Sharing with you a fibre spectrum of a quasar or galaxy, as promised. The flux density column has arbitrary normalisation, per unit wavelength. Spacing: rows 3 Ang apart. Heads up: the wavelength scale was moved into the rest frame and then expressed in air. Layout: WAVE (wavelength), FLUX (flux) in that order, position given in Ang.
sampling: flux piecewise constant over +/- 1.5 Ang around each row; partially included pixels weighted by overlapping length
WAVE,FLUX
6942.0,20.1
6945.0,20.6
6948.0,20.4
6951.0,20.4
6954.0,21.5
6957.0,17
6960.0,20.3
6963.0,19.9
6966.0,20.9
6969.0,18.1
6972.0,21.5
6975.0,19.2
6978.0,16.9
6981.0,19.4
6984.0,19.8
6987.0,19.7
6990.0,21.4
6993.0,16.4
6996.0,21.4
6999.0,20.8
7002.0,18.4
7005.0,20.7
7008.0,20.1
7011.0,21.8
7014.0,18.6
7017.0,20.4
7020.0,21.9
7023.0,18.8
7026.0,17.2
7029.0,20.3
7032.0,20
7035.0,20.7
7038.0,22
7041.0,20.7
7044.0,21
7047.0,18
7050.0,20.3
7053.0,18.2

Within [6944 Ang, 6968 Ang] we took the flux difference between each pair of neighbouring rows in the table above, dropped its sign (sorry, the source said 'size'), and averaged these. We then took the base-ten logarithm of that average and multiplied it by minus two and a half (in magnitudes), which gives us -0.44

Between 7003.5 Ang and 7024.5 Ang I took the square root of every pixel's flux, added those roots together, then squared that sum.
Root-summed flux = 995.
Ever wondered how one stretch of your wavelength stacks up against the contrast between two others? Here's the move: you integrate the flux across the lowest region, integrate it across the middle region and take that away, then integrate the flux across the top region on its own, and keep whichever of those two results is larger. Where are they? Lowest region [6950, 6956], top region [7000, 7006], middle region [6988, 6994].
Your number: 117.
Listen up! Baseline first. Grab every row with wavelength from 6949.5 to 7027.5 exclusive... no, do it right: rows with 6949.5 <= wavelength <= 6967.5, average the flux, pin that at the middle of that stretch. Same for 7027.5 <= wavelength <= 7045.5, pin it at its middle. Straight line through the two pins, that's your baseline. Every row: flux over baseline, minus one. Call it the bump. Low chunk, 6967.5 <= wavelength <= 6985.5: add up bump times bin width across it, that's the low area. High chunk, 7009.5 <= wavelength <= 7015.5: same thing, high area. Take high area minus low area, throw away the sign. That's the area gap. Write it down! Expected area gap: 0.82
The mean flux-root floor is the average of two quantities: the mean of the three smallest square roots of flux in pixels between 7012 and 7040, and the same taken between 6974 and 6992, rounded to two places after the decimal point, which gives 4.28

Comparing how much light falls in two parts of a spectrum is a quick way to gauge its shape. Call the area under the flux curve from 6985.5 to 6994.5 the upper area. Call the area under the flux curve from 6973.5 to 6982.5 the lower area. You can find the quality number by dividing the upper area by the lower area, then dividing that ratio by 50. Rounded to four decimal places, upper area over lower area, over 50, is 0.0207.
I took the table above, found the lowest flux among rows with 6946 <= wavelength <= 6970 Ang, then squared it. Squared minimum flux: 289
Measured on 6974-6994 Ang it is 269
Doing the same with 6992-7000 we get 269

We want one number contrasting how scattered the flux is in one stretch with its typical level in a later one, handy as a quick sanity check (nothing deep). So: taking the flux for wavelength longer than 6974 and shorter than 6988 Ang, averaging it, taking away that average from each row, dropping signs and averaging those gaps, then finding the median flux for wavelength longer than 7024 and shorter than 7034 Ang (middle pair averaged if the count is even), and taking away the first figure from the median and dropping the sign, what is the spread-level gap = 19.16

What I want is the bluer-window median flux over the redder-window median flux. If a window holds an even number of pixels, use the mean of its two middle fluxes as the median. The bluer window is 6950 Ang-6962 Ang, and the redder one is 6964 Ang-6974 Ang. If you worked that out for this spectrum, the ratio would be 0.97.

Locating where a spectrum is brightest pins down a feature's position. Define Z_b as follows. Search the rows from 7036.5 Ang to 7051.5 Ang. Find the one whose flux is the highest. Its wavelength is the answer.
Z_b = 7038.0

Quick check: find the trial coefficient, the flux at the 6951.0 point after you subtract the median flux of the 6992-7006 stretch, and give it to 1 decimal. -0.3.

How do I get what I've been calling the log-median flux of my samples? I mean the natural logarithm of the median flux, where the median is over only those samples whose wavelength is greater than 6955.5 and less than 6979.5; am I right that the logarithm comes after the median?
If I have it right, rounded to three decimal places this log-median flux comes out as 2.973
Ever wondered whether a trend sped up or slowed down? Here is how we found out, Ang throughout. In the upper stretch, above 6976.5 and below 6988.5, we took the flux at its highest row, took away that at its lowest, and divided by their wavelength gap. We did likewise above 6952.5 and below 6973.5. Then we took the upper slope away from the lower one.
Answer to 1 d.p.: -0.3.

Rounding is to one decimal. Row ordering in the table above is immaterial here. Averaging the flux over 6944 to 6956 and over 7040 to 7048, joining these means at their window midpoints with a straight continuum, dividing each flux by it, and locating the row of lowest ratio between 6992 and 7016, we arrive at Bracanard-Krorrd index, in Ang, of 6993.0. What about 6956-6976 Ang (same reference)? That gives 6957.0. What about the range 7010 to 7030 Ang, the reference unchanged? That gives 7026.0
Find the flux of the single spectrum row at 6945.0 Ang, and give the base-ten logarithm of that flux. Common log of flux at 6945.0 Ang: 1.31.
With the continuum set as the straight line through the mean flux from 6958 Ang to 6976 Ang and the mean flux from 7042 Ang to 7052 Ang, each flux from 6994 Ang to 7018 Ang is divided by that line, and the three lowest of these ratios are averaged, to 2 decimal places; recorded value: 0.96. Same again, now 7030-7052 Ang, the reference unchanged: 0.98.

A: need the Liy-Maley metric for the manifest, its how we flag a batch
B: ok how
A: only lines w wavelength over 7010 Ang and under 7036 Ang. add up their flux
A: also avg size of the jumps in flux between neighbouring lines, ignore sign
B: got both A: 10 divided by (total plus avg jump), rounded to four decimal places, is 0.0551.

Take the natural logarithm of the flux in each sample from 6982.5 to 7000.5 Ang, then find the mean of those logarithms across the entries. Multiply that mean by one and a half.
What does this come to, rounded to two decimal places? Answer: 4.48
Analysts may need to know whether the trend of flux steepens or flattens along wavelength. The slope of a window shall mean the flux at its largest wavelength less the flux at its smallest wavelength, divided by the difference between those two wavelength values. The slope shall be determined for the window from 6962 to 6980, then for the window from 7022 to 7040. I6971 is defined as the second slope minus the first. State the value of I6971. 0.4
